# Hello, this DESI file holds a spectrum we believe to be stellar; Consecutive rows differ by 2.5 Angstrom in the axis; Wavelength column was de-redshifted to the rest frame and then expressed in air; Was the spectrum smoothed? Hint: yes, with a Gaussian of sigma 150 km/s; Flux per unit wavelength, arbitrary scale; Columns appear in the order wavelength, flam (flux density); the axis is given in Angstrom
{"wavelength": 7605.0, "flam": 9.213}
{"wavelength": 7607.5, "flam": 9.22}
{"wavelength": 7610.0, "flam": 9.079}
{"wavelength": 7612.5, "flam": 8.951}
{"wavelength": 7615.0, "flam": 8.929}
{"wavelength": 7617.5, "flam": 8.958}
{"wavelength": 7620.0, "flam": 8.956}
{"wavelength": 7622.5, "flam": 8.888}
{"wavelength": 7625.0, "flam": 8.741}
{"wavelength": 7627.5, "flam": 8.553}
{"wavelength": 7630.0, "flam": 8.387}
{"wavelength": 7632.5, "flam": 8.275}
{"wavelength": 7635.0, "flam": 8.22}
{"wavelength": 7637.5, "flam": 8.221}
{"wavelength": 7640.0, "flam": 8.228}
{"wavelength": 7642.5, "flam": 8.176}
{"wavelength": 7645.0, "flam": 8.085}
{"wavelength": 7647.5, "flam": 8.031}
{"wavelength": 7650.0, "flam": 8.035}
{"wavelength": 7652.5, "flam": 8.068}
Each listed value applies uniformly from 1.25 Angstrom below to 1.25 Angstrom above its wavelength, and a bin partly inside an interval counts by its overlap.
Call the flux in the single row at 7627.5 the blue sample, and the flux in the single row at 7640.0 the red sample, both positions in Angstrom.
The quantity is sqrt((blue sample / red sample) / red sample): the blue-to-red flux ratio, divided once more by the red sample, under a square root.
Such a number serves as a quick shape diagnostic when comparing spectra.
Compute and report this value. 0.36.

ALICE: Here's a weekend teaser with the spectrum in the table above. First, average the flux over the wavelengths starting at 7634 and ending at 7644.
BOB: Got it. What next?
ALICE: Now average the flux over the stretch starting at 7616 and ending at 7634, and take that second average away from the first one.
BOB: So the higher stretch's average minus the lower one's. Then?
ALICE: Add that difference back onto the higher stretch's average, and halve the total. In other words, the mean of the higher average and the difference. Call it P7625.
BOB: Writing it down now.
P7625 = 3.87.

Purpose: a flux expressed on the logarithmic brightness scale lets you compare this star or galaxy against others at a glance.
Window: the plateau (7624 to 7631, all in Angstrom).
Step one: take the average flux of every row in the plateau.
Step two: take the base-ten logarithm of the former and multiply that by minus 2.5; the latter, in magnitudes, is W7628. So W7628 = -2.33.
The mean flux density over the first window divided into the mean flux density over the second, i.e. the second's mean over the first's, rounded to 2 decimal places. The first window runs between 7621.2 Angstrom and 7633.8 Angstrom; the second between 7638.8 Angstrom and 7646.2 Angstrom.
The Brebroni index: 0.95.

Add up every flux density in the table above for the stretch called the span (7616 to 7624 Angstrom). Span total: 26.8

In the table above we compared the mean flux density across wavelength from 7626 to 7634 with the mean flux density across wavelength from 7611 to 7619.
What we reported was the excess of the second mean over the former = 0.5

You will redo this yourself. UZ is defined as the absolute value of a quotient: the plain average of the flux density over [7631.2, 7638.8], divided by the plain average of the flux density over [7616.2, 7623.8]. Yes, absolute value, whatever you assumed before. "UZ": 0.92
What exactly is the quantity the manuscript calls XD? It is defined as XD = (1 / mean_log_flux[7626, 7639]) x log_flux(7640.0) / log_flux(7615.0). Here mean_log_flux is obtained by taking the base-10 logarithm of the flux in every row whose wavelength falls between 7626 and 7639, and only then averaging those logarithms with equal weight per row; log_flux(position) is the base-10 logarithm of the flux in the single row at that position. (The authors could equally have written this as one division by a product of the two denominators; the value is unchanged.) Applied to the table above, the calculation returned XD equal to 1.05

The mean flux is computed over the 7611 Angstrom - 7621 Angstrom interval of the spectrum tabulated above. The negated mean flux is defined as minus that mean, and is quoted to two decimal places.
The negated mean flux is -8.95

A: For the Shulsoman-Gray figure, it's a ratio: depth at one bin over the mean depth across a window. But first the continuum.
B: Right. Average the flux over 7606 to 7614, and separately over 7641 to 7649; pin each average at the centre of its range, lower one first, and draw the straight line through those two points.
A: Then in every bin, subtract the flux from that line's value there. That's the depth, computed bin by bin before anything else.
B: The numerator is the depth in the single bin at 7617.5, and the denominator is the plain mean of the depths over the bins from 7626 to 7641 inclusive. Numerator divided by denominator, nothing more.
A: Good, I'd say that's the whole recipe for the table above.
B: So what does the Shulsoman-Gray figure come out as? -0.9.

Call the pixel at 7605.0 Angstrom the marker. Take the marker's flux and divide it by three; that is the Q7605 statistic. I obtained 3.07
